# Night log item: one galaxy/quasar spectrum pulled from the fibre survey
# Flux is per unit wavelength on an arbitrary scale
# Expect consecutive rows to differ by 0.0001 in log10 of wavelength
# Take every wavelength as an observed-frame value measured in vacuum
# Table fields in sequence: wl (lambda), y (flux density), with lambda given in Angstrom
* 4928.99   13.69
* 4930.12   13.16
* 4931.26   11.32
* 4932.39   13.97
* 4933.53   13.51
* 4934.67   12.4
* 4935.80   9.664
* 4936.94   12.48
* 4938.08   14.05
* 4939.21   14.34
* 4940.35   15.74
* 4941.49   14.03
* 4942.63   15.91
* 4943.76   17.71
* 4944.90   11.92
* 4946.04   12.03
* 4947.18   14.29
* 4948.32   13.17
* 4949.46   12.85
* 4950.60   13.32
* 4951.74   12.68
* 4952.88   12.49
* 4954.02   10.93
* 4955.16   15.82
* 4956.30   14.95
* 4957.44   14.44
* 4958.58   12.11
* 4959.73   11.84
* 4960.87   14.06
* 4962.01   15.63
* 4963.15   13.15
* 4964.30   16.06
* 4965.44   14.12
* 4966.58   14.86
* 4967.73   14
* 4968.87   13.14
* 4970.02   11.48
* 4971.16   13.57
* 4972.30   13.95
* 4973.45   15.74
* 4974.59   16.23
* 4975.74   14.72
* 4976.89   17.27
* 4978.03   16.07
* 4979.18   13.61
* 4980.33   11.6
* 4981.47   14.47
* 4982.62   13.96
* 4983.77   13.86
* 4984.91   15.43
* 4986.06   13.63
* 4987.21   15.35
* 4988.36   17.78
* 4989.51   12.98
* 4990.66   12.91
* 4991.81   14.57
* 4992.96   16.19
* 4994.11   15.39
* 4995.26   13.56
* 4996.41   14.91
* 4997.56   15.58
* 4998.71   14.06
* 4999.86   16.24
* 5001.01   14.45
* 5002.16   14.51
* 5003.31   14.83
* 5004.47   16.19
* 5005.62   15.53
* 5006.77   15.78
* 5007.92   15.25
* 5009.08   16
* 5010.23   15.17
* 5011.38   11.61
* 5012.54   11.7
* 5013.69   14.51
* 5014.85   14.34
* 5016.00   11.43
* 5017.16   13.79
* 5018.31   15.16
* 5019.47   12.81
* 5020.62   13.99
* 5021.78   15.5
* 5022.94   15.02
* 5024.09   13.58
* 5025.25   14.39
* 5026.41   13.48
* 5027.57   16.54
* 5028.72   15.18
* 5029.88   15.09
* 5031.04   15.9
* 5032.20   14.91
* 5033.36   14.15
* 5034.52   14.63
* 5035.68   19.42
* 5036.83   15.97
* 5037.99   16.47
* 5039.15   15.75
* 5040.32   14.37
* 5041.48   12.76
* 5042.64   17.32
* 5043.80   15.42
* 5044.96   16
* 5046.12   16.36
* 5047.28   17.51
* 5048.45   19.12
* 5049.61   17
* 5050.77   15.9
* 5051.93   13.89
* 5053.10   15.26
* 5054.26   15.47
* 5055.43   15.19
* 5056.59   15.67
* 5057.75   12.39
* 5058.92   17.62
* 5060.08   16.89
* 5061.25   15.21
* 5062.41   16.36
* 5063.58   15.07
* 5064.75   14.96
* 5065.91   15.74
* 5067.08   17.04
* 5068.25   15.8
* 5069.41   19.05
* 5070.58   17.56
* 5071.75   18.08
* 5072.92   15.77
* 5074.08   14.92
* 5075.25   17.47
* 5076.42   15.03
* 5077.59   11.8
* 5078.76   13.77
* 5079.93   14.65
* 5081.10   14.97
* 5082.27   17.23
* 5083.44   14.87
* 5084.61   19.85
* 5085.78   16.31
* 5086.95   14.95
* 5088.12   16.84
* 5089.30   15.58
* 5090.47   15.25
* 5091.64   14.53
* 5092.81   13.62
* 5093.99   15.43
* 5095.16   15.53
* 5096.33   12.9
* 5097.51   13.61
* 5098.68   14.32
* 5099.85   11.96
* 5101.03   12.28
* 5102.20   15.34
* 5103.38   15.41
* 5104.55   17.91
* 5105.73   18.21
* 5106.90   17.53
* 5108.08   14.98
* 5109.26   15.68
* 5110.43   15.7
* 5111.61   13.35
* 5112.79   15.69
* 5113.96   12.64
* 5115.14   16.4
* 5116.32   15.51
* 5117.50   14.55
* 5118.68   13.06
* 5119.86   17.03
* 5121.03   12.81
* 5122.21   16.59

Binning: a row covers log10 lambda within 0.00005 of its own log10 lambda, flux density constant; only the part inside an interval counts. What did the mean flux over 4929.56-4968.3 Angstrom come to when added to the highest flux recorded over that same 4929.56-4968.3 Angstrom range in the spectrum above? 31.3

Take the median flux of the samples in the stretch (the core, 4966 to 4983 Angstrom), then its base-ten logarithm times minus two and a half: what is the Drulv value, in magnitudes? -2.87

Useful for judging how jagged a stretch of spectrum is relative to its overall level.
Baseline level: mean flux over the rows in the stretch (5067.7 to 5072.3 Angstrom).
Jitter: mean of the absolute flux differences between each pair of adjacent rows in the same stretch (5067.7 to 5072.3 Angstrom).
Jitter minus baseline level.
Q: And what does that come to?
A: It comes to -15.9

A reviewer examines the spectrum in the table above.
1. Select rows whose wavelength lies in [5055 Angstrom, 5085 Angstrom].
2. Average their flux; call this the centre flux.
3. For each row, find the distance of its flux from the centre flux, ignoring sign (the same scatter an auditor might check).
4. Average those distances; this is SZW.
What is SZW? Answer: 1.41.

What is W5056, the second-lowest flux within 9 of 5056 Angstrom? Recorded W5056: 13.89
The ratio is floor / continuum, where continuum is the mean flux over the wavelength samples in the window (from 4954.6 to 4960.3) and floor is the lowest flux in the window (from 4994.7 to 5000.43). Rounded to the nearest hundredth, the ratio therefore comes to 0.98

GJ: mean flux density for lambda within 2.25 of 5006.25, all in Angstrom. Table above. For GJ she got 15.7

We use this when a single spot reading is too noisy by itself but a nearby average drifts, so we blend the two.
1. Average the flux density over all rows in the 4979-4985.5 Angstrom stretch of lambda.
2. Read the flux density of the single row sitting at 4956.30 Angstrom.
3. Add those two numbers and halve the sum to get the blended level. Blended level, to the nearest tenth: 14.4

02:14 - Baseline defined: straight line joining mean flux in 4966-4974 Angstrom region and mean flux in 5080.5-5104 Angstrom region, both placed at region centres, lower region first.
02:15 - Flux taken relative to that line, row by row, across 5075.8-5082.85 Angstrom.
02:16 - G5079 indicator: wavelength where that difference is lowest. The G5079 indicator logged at 5077.59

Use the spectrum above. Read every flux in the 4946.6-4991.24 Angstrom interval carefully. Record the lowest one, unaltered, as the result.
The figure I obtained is 10.93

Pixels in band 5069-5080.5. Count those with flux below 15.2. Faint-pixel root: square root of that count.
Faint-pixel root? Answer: 2.2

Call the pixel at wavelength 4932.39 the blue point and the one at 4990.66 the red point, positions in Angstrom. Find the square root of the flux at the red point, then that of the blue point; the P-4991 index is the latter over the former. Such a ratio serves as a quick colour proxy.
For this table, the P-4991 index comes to 1.04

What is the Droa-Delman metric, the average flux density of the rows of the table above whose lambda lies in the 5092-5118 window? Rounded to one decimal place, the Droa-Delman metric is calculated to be 14.9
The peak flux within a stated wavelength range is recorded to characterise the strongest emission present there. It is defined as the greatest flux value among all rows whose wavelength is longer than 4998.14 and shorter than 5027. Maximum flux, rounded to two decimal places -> 16.24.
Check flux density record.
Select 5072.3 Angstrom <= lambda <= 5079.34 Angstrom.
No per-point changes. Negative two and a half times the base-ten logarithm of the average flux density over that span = -2.93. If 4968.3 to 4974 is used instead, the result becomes -2.83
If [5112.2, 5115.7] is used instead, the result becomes -2.93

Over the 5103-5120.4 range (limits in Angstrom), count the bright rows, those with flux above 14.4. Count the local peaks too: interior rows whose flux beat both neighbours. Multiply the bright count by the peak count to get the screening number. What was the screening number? 48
